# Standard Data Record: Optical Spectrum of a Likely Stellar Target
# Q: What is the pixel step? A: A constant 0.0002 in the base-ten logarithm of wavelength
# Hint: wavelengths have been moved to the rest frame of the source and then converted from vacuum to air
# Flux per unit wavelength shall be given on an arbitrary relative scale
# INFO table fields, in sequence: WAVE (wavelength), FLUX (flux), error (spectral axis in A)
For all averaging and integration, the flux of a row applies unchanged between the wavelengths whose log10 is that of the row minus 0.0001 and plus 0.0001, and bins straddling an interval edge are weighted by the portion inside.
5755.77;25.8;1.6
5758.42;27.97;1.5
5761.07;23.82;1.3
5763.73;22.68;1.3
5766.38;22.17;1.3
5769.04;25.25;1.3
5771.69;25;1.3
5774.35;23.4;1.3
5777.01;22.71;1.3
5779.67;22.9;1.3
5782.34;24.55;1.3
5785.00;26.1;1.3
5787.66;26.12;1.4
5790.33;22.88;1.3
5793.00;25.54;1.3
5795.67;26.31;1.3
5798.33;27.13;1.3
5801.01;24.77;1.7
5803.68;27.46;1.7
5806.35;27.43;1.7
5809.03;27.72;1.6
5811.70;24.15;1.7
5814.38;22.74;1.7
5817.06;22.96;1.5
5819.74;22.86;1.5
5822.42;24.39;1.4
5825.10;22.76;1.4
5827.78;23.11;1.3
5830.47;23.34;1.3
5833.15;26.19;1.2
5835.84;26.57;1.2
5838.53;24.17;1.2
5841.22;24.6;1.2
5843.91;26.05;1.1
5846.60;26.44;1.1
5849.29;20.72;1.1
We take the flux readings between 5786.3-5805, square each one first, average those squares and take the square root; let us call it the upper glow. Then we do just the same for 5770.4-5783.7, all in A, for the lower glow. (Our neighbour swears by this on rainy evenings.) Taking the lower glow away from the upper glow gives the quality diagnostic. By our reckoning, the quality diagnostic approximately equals 2.1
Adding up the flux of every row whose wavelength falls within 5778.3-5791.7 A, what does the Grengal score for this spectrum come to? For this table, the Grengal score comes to 123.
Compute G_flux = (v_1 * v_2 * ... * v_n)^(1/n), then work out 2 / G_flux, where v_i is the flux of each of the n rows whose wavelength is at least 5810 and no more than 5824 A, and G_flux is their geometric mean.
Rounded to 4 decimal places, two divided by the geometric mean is 0.0854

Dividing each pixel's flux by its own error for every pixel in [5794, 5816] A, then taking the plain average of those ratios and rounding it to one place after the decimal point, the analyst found 16.6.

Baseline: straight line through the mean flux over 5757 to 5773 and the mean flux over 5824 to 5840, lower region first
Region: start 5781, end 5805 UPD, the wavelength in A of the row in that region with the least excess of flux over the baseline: 5790.33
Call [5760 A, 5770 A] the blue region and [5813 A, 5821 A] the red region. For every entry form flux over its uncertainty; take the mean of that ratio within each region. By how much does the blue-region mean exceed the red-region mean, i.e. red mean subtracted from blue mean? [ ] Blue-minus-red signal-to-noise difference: 3.4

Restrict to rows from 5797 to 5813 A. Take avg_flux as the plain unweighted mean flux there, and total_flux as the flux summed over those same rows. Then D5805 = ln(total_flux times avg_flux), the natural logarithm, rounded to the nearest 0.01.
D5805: 8.34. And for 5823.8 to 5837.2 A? 8.00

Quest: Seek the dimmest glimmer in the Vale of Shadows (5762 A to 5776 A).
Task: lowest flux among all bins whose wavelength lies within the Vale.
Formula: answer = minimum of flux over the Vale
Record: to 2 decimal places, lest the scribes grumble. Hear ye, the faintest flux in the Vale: 22.17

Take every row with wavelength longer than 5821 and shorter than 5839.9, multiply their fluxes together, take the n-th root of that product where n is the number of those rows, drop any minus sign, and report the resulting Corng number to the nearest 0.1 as 24.3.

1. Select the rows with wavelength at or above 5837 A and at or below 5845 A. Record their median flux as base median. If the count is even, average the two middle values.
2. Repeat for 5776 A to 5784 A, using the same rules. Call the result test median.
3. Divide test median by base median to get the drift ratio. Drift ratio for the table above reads 0.93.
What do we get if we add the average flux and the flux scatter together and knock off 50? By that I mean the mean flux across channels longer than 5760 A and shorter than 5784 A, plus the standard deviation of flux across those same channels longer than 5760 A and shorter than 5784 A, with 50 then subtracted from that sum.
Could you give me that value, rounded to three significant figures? -25.3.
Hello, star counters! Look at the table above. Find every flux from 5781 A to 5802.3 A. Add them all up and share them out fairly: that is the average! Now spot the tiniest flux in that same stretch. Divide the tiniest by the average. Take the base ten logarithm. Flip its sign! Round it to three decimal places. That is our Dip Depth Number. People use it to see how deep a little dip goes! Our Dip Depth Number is 0.046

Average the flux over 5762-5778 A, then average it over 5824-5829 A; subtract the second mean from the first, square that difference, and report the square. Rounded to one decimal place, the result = 0.4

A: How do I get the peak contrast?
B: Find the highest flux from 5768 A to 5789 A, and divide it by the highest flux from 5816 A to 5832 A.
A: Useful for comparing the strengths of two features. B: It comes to 1.07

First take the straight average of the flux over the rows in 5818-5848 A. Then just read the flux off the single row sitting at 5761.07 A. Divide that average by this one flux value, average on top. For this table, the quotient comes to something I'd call 1.03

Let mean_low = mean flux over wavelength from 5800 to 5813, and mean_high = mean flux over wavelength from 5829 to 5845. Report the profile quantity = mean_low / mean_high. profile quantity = 1.05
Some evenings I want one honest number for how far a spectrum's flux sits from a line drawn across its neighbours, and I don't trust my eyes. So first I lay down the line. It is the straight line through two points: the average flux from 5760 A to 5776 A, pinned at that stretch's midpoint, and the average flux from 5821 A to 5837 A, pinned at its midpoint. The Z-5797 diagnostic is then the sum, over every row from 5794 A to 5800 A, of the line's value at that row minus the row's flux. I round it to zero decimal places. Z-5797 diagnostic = -5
